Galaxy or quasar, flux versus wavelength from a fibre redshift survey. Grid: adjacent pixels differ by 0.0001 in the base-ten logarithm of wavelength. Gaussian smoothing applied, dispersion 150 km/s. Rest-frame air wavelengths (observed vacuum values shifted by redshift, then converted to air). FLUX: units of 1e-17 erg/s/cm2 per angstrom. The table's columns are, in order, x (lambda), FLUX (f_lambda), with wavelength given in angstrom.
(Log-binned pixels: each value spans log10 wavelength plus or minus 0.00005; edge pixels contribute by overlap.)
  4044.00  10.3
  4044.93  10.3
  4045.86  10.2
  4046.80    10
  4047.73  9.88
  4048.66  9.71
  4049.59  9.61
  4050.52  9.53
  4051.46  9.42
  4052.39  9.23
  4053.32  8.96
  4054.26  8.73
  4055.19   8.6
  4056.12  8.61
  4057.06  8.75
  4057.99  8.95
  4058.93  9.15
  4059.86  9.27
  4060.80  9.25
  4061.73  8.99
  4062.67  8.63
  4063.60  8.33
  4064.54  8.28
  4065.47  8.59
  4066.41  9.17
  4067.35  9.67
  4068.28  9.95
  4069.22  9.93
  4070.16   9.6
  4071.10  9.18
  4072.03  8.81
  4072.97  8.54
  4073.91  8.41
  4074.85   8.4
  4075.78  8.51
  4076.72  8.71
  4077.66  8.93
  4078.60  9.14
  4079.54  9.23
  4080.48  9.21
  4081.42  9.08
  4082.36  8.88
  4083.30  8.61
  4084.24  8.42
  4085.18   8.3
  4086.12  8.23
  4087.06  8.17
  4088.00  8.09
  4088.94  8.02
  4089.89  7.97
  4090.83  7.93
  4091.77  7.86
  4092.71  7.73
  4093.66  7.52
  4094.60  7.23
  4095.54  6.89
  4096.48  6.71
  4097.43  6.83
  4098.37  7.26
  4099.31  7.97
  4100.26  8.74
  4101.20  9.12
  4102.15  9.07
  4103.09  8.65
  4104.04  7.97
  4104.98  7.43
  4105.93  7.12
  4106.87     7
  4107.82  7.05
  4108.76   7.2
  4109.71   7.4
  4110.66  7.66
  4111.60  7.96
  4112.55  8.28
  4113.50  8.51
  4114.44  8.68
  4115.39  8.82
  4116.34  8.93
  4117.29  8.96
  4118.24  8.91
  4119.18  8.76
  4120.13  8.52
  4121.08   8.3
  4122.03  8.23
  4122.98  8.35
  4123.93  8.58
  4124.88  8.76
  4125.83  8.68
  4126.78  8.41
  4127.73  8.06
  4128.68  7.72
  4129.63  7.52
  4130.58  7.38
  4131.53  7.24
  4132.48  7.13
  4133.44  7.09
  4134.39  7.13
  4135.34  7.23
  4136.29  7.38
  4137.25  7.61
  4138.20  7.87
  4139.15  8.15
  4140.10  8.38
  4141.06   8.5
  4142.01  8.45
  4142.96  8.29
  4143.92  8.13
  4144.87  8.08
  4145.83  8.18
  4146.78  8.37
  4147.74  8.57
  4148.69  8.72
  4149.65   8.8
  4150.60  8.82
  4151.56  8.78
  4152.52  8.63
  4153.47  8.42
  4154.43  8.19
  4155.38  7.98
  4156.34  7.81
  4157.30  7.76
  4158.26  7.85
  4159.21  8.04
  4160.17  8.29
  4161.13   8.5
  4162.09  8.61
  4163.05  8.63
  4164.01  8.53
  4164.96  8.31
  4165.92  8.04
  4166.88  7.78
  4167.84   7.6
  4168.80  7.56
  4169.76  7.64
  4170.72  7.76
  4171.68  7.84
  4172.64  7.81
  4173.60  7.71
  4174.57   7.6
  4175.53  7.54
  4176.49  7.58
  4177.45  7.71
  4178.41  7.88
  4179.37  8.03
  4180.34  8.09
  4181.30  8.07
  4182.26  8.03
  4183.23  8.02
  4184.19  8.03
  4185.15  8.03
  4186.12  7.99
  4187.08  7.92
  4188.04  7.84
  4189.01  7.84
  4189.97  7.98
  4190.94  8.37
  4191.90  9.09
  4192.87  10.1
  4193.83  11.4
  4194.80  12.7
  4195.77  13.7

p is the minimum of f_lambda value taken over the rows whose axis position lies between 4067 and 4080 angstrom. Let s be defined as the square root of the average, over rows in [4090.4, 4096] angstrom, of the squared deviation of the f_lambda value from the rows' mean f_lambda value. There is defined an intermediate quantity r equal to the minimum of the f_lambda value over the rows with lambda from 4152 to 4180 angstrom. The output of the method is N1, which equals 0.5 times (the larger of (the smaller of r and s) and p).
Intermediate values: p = 8.4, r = 7.54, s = 0.4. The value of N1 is 4.2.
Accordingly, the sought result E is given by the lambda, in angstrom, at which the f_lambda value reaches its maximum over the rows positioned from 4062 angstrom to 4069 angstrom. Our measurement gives 4068.28 angstrom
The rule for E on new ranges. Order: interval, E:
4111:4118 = 4117.29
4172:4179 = 4178.41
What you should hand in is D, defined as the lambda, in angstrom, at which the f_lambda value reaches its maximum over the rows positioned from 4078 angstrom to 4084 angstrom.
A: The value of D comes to 4079.54 angstrom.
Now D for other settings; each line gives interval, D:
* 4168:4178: 4171.68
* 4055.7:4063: 4059.86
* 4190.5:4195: 4194.80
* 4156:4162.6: 4162.09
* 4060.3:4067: 4060.80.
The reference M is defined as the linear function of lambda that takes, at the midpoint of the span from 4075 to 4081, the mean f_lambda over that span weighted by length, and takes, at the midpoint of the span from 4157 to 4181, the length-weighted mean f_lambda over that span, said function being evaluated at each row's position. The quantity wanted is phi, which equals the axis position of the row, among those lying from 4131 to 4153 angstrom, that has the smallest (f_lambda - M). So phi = 4133.44 angstrom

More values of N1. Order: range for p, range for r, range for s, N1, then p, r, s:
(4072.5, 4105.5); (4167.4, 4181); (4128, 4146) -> 3.4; 6.71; 7.54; 0.5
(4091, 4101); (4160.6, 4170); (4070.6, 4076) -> 3.4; 6.71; 7.56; 0.3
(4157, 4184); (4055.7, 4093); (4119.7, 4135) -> 3.8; 7.54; 7.73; 0.6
